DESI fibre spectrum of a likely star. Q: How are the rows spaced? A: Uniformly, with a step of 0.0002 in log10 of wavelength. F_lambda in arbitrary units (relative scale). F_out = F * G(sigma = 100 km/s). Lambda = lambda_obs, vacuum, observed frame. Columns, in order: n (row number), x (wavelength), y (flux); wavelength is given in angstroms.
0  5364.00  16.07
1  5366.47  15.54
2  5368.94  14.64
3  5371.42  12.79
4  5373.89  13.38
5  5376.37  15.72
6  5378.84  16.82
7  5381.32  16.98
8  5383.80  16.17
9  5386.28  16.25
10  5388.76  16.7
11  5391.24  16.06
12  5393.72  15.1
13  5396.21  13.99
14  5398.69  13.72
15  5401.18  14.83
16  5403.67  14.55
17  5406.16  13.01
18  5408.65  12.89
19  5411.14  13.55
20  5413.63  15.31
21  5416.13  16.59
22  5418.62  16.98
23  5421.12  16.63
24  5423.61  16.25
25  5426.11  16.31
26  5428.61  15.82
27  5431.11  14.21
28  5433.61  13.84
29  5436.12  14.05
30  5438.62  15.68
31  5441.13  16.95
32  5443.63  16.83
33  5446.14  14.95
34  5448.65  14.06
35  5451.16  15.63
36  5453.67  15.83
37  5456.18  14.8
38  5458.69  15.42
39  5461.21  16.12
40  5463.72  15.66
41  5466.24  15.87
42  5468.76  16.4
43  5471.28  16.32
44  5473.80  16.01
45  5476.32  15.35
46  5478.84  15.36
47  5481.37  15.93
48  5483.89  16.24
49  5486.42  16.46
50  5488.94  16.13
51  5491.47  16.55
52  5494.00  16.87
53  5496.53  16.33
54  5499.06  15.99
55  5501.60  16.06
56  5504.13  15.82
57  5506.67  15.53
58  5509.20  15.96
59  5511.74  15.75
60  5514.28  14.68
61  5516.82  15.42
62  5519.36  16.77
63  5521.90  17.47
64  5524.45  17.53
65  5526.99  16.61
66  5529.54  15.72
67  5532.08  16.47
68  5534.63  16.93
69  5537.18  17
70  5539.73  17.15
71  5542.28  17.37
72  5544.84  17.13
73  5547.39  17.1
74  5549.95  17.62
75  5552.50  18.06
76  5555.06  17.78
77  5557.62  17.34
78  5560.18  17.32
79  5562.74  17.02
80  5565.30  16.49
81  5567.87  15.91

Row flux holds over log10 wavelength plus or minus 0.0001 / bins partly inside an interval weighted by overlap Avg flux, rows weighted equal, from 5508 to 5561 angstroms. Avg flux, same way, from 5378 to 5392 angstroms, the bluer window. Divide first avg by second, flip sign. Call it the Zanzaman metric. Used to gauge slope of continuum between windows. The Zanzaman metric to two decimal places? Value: -1.02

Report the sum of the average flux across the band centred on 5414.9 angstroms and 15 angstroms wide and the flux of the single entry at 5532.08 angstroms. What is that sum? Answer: 31.8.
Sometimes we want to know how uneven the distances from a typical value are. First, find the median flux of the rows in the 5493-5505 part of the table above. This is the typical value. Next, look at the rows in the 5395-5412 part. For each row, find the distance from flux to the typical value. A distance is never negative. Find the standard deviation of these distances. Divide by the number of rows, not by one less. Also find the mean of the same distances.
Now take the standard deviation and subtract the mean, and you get -1.59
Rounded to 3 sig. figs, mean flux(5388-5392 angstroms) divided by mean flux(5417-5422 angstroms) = 0.975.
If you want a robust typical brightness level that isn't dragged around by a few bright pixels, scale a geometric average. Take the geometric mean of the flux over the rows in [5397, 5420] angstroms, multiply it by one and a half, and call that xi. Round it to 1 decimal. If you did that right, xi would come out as 21.8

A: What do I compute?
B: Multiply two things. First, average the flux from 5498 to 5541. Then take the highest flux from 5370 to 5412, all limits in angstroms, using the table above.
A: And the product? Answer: 277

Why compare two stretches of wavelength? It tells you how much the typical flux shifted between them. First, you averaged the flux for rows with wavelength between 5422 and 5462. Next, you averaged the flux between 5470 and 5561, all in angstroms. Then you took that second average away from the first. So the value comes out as -1.1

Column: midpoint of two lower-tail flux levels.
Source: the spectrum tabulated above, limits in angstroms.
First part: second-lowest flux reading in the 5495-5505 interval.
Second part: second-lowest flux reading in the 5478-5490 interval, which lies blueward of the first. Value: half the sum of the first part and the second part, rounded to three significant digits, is 16.0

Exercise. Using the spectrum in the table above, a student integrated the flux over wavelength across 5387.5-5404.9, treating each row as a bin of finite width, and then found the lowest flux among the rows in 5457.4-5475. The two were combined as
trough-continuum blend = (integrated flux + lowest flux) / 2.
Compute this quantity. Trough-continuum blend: 138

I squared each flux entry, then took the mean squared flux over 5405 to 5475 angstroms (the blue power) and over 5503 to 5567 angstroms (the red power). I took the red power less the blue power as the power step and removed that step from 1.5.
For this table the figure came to -39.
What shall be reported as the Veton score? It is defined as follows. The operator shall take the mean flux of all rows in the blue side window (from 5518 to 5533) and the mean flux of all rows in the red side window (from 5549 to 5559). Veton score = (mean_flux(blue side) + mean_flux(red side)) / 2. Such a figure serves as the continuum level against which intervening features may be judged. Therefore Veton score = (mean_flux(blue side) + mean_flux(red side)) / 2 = 17.23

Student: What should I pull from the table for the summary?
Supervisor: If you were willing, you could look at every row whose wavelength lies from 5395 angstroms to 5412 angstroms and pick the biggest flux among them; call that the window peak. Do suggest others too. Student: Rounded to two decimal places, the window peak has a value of 14.83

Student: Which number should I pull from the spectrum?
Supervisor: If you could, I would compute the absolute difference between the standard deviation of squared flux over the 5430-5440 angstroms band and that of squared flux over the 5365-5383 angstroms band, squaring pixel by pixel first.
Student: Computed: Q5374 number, 23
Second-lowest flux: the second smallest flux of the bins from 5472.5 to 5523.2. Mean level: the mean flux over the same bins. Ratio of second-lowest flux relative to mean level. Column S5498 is 0.96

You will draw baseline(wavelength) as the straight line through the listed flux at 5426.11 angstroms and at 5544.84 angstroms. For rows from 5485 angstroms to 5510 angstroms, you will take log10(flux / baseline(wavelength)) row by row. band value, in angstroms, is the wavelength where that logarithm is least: 5506.67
